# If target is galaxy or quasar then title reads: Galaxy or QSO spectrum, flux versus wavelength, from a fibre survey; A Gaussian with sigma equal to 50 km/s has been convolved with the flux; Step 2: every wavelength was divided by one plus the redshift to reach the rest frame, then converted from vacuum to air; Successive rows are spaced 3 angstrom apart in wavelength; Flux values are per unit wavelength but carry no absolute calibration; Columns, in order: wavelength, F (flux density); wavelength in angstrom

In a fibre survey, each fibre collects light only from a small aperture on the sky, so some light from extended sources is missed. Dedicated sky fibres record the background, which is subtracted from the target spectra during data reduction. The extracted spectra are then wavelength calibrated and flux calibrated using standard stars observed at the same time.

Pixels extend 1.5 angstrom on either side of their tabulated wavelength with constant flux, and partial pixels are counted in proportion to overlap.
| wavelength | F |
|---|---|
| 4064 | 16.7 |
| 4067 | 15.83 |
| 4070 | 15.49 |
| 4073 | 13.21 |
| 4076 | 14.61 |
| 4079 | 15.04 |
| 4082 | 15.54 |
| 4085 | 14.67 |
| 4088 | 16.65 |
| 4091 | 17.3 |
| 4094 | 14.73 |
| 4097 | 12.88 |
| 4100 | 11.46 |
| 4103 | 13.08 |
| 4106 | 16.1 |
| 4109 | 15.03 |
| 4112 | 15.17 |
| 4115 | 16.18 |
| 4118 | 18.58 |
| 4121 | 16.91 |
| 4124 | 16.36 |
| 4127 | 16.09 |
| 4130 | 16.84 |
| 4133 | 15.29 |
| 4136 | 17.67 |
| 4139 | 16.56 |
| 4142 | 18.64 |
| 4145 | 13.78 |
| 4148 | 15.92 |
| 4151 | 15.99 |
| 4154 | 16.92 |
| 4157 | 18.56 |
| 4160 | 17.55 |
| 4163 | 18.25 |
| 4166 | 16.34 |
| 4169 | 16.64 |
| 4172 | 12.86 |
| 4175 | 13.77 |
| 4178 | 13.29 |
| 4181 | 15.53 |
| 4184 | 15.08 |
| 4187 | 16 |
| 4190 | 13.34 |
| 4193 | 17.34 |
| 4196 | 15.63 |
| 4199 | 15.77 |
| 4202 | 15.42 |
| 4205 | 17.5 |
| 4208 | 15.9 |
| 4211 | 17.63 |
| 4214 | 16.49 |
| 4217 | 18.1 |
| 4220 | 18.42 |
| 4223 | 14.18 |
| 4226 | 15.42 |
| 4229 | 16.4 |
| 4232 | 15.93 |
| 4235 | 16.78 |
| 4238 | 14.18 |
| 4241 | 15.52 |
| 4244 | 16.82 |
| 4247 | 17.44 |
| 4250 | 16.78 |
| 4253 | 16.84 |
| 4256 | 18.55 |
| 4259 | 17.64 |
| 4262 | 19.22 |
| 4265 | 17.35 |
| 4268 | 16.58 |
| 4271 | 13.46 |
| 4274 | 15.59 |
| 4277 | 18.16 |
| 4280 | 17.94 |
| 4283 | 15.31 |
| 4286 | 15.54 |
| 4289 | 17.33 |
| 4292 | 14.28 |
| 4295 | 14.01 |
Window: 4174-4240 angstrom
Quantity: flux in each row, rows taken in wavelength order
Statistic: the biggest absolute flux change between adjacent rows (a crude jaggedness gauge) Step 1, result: 4.2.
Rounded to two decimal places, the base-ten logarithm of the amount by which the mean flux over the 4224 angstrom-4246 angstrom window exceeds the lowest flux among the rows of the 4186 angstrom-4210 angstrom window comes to 0.40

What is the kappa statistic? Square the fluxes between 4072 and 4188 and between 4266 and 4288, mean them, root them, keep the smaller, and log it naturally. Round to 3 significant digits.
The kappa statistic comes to 2.76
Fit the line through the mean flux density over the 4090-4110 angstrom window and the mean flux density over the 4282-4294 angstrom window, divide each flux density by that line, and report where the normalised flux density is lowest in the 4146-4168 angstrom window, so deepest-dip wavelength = 4148 angstrom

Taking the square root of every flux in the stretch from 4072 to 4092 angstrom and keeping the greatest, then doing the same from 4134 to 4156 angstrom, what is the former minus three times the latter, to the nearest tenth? -8.8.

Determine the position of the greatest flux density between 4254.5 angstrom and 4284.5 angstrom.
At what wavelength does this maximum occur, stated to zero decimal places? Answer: 4262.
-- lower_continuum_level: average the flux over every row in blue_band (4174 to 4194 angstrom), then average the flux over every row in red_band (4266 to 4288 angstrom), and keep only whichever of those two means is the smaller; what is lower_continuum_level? 14.9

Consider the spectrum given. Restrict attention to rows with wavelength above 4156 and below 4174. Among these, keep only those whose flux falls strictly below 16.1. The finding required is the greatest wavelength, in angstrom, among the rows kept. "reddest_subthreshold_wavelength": 4172 angstrom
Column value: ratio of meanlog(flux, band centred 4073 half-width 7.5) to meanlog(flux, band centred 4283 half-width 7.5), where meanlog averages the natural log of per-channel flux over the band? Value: 0.95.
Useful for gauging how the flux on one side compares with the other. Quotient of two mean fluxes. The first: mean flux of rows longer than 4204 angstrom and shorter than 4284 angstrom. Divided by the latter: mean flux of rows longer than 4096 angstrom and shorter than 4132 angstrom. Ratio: 1.08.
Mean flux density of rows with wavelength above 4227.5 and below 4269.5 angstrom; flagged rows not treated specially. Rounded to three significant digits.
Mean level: 16.9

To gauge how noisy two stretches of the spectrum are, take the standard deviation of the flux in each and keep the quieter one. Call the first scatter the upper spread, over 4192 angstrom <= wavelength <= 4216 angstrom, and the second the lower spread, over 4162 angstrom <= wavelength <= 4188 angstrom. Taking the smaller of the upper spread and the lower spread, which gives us 0.9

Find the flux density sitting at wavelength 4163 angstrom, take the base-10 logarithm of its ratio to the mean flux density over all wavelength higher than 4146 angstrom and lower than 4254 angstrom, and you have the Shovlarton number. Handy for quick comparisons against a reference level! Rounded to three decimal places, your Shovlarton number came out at 0.054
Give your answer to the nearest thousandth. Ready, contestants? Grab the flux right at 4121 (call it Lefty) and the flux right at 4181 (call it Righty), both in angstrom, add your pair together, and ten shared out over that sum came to 0.308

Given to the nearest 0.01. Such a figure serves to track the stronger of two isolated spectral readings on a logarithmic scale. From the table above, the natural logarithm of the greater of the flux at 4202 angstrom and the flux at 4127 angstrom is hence 2.78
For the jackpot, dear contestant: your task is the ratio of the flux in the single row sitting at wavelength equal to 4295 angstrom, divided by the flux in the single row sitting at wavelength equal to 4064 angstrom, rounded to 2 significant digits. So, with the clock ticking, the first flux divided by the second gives 0.84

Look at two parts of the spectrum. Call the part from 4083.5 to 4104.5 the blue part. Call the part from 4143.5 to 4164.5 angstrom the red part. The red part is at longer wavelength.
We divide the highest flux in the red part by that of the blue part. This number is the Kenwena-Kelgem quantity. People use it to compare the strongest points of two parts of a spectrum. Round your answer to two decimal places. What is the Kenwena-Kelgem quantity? 1.07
